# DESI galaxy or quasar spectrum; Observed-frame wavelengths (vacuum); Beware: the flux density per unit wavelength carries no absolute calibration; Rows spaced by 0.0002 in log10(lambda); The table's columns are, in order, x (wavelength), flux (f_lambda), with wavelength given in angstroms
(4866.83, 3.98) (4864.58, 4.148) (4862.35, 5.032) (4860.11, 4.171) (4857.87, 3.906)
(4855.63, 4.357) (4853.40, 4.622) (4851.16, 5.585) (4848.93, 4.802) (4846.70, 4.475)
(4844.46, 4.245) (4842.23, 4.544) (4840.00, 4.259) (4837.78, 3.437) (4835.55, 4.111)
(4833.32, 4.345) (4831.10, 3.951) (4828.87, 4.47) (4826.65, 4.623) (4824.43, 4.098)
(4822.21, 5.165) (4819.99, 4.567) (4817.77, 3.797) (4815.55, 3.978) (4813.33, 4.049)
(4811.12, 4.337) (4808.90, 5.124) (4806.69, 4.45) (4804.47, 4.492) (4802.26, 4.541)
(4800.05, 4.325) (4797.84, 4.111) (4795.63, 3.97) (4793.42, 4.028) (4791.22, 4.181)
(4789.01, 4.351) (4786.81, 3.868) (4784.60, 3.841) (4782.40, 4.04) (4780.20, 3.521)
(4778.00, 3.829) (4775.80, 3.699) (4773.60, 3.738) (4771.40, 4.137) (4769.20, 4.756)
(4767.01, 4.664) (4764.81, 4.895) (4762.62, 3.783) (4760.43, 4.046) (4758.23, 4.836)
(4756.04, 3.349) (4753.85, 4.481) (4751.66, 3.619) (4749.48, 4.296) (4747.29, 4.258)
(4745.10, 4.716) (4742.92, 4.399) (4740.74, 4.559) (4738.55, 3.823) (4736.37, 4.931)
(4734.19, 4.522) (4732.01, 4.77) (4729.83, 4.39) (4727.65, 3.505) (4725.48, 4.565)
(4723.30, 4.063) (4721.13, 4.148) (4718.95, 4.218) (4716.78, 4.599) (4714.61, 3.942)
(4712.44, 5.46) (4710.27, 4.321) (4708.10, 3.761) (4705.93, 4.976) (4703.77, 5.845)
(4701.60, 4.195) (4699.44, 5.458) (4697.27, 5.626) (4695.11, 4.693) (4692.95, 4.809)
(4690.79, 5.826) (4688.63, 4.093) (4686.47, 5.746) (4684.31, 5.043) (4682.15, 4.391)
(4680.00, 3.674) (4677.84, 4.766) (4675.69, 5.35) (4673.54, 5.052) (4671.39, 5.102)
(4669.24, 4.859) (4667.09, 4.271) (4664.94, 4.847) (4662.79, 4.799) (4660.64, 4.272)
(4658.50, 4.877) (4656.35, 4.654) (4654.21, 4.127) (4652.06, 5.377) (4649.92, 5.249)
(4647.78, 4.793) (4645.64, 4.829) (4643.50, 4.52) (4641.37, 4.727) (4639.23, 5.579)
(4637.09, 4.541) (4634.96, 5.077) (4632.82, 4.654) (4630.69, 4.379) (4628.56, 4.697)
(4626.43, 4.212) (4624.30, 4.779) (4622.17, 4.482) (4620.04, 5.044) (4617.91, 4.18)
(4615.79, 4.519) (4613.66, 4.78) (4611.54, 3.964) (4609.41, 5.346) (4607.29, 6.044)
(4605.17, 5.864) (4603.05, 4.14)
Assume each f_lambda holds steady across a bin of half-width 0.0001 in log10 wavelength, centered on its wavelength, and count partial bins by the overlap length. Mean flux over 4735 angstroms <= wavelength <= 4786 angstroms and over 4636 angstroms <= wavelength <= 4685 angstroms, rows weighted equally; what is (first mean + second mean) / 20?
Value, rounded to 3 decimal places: 0.448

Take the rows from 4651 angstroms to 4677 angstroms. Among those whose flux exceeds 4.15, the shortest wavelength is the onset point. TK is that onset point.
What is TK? 4652.06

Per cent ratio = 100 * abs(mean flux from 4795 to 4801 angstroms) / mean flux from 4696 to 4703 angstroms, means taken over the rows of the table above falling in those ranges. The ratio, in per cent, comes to 81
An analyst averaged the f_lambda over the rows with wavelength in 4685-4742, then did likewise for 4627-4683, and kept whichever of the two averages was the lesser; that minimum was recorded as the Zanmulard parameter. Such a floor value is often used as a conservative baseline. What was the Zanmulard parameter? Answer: 4.65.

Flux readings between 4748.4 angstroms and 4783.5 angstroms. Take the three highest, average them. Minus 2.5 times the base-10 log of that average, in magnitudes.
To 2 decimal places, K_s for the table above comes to -1.71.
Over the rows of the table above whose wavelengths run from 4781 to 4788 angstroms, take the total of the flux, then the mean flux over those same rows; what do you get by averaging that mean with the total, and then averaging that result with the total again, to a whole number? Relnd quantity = 10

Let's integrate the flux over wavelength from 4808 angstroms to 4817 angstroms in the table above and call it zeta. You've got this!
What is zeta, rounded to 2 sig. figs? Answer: 39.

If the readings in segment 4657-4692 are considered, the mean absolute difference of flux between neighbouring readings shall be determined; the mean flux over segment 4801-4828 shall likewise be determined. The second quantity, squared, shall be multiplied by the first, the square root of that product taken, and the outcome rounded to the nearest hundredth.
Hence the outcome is 3.63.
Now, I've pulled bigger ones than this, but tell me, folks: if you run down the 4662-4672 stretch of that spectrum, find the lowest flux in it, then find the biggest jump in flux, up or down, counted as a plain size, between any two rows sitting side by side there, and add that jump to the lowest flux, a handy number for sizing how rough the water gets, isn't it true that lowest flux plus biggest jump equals 4.86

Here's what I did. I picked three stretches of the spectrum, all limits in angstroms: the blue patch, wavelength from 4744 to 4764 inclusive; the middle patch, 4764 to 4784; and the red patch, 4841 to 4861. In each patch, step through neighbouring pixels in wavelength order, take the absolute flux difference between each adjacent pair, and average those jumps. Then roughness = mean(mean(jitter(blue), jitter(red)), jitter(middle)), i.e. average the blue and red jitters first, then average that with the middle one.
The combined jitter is 0.44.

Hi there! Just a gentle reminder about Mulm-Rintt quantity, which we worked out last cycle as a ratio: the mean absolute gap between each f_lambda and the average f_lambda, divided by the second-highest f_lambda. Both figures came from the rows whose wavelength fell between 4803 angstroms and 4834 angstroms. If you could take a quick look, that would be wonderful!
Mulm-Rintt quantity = 0.060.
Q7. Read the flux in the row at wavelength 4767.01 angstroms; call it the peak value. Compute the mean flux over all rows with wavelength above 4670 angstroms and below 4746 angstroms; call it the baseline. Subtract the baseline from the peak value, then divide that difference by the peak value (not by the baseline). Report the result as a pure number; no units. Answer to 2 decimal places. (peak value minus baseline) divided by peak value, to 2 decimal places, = 0.00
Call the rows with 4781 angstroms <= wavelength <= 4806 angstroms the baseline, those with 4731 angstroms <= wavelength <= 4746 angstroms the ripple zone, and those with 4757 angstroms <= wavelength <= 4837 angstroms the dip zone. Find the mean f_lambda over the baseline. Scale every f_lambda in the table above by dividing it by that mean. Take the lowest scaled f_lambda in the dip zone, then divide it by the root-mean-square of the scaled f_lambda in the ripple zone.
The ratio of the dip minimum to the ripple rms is 0.77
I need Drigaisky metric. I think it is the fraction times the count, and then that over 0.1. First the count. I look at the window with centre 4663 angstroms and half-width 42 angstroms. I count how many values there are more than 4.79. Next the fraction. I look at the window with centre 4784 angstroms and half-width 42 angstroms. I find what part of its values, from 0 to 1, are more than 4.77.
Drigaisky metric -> 21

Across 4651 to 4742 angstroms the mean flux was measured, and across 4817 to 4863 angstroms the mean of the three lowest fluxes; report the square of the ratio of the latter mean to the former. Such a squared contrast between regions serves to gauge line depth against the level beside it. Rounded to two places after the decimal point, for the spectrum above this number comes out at 0.63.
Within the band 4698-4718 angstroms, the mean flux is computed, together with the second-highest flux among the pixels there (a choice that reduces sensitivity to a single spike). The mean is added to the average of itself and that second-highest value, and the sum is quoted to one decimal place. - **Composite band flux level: 9.8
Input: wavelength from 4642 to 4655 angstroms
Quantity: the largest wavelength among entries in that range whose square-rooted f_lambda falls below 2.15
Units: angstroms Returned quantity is 4654.21 angstroms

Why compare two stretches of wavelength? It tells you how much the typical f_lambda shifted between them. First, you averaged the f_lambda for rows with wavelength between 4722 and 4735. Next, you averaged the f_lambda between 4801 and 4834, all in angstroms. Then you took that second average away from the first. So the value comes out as -0.1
